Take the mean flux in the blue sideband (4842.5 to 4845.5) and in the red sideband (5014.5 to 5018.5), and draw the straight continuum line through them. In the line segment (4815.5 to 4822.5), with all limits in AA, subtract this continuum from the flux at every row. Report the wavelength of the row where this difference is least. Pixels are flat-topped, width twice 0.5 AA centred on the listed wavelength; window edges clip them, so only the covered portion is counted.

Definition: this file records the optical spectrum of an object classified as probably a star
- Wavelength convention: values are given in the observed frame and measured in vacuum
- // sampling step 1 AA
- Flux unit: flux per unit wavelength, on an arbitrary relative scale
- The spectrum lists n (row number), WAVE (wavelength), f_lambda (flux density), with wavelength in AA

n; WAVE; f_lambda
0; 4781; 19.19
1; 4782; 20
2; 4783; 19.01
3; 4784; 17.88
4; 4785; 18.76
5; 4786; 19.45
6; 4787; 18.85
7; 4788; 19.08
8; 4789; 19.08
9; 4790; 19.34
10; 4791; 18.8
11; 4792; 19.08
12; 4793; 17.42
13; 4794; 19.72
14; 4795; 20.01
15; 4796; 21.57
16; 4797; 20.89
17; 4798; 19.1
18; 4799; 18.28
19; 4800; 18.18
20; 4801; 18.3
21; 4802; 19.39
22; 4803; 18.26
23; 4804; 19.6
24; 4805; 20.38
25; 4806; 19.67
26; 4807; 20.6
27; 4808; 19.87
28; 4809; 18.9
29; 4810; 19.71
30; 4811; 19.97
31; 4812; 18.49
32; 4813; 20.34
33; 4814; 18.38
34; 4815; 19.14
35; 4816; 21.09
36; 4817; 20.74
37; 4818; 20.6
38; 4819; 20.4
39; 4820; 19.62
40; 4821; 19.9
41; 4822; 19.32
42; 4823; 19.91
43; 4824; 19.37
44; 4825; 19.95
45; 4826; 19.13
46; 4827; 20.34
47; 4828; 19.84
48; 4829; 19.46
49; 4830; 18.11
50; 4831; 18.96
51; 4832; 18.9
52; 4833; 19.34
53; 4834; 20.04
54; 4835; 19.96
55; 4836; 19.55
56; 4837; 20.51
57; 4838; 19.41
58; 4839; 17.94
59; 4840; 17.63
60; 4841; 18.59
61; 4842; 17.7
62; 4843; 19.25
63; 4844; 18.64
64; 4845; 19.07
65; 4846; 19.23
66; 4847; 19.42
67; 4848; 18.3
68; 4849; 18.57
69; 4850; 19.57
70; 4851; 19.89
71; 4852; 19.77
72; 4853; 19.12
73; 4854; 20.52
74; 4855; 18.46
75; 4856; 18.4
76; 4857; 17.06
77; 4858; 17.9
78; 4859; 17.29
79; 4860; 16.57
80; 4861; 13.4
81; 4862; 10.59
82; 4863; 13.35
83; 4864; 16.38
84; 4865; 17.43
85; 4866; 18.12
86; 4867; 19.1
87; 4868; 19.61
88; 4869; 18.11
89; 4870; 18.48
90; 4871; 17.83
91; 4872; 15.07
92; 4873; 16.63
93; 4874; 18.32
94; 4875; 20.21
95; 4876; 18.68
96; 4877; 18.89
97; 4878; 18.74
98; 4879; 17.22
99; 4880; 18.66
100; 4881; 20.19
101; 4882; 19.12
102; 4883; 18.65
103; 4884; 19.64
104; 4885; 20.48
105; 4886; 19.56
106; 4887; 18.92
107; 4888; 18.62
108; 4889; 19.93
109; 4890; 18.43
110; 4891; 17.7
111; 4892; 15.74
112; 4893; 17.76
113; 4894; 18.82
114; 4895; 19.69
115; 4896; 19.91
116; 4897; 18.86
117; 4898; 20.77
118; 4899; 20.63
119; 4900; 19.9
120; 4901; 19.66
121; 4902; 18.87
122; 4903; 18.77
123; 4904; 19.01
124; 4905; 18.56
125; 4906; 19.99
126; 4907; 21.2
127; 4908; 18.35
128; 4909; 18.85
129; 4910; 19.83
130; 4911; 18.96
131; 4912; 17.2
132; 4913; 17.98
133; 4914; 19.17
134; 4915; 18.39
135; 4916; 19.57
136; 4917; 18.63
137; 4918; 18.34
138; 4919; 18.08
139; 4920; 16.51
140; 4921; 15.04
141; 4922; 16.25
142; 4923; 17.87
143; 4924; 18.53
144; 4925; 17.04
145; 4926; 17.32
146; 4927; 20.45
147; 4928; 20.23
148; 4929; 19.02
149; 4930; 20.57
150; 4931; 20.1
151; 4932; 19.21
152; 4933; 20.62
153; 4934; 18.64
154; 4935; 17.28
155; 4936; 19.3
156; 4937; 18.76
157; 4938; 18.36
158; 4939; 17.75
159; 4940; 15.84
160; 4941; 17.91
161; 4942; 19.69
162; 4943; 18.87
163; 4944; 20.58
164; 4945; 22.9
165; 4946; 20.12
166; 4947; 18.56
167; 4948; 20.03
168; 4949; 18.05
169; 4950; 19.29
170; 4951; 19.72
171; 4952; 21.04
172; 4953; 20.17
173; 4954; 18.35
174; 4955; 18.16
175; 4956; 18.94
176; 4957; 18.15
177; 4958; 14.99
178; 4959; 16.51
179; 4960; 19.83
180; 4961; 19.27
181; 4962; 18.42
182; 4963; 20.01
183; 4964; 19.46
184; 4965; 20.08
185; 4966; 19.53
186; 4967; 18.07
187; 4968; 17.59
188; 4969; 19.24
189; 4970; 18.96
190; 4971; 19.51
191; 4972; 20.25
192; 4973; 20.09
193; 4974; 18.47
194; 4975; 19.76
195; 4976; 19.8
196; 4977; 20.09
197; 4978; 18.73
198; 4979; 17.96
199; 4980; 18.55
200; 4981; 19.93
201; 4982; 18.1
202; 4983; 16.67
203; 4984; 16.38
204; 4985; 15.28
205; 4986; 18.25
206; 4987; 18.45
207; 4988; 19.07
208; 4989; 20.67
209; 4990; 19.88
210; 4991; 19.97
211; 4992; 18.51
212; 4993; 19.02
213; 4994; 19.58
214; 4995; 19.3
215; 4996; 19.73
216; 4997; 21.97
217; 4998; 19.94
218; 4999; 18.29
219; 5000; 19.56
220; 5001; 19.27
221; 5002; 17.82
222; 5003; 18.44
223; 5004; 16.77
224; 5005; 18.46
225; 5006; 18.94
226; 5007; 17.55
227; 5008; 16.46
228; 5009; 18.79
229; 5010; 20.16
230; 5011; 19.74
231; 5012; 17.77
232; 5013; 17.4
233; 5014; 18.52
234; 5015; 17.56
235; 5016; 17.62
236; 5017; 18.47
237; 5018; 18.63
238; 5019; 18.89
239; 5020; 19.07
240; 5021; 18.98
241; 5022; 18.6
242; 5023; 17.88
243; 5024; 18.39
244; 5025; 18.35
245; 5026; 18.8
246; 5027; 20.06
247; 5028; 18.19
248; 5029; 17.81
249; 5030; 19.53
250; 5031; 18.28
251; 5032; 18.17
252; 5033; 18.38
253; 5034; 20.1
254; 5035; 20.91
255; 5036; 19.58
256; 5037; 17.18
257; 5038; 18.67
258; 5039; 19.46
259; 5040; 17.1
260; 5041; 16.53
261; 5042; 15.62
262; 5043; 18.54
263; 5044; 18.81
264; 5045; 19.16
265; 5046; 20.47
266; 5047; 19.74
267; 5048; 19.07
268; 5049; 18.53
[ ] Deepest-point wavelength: 4822 AA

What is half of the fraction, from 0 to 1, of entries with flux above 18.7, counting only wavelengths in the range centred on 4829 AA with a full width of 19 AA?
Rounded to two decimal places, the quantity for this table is 0.47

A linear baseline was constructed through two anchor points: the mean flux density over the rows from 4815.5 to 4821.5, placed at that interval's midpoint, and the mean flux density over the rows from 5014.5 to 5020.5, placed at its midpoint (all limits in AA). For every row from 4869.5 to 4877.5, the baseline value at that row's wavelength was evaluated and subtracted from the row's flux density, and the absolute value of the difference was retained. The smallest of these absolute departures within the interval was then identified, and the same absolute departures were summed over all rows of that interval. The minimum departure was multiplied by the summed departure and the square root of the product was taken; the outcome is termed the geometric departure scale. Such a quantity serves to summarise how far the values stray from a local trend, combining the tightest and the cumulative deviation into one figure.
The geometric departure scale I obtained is 2.5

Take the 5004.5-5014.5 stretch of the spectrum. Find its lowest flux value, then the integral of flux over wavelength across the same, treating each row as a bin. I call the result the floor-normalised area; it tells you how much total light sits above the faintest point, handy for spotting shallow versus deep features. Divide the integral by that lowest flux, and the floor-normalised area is 11.2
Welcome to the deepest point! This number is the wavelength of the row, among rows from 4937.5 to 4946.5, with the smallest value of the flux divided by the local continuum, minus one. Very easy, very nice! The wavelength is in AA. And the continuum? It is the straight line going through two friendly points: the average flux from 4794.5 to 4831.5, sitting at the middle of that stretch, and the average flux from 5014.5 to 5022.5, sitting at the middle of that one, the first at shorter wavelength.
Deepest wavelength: 4940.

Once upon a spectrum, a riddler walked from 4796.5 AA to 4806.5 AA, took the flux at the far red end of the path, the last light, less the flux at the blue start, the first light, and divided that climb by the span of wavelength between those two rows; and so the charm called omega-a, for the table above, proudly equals -0.14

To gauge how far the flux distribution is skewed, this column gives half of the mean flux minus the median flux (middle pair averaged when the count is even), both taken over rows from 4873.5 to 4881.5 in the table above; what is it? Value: 0.08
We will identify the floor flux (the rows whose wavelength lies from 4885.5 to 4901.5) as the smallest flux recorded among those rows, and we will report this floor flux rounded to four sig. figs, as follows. 15.74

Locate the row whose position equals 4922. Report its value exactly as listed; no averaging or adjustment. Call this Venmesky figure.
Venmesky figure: 16.25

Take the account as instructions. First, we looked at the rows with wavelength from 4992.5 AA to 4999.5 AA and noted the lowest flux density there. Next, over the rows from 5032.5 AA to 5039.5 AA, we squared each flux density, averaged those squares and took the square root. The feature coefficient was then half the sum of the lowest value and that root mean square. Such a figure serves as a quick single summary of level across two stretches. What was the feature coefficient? 18.8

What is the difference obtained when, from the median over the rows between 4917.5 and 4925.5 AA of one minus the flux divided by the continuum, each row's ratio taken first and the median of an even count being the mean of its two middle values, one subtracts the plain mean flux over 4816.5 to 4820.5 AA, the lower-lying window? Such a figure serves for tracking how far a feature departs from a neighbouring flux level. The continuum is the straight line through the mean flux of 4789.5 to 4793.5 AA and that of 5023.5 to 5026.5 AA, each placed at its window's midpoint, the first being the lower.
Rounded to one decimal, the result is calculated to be -20.3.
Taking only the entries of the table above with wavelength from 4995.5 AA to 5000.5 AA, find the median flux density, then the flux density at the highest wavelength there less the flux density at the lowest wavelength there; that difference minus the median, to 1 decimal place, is -19.9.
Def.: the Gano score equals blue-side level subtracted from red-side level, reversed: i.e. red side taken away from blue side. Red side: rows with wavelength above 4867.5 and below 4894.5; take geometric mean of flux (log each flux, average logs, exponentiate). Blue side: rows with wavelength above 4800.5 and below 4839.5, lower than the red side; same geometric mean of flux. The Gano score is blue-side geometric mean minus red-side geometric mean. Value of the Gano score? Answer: 1.08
